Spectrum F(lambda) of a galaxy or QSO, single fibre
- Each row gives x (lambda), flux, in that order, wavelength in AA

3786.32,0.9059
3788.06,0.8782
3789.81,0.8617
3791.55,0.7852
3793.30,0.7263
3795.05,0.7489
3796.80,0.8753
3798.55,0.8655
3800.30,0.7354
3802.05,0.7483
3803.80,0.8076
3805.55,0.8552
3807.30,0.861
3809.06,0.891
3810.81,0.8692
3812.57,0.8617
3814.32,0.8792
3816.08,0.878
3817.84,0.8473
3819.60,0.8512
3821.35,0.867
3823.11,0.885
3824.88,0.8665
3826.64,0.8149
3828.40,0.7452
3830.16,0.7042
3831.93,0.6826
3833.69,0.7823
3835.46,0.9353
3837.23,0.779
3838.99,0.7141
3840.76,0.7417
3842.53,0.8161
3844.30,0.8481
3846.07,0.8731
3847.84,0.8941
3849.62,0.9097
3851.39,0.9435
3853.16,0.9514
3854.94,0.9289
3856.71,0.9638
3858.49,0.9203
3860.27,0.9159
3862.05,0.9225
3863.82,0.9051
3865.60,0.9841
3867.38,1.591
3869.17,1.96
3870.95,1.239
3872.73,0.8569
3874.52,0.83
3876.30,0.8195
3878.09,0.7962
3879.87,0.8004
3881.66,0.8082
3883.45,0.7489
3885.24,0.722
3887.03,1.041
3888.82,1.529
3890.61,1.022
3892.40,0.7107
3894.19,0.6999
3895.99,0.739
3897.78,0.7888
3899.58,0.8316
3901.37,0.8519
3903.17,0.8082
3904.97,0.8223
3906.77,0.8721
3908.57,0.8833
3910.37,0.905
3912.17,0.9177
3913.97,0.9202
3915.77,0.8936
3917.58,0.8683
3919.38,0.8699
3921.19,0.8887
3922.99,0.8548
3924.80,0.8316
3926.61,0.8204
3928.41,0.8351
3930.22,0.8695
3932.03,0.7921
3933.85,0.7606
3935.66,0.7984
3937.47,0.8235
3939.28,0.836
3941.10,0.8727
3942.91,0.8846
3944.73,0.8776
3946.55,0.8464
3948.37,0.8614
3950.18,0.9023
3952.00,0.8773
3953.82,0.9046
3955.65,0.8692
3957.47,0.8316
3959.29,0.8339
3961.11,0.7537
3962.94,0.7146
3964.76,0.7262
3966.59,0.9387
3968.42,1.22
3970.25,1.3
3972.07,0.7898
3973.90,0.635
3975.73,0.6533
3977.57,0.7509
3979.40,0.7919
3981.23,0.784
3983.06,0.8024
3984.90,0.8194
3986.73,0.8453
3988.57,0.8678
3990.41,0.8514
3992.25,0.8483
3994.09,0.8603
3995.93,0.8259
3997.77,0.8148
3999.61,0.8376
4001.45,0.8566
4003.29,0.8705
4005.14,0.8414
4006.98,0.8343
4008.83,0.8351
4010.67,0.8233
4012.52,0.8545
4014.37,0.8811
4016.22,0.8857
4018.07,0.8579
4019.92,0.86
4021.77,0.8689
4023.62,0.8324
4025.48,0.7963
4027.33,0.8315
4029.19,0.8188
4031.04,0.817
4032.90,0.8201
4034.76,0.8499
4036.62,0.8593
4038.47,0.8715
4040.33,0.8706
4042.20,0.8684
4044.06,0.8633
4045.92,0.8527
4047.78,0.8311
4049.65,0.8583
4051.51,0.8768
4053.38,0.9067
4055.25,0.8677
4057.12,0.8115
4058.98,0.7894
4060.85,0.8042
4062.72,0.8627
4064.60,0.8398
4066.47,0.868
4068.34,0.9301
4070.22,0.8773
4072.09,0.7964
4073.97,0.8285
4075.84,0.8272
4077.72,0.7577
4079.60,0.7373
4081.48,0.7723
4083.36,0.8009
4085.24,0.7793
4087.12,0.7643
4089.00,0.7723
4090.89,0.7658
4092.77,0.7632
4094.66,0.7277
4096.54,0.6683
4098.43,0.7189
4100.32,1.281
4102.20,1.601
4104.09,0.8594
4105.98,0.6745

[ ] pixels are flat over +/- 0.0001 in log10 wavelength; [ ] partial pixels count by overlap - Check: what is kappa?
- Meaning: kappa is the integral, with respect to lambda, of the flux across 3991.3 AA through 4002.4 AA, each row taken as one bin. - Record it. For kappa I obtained 9.3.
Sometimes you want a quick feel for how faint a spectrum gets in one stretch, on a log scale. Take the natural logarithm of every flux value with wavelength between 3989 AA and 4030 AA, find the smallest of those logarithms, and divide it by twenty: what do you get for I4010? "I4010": -0.011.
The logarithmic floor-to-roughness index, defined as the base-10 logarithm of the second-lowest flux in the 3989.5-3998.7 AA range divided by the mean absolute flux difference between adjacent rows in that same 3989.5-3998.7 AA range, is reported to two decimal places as 1.74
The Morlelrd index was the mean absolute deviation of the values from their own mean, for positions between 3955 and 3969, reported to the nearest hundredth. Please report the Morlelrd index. 0.11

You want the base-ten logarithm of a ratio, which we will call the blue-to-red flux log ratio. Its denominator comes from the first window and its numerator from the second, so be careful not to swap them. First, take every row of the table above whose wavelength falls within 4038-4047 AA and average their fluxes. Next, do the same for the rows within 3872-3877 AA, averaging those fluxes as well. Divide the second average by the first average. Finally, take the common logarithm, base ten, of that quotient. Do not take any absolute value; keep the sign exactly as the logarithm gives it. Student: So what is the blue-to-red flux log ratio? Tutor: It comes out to -0.015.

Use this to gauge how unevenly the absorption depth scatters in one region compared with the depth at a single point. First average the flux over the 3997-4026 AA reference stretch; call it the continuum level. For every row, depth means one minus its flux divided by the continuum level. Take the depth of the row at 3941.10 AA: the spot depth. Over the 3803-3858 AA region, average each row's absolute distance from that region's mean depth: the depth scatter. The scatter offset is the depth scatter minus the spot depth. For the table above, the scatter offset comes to 0.10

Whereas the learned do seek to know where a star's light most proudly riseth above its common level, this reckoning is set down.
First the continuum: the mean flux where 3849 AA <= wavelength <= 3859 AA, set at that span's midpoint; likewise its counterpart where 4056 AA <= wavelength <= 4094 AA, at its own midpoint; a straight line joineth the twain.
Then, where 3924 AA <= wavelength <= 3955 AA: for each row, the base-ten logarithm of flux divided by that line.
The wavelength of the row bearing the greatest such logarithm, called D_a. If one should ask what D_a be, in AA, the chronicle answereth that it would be 3953.82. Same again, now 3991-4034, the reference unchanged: 4016.22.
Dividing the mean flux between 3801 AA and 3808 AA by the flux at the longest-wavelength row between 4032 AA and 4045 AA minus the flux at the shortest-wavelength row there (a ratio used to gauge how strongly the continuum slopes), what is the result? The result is 19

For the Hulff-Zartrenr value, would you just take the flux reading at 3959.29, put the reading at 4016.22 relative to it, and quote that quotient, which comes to 1.062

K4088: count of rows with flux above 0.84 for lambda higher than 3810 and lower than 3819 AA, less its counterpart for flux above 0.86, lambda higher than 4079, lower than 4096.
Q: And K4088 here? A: 5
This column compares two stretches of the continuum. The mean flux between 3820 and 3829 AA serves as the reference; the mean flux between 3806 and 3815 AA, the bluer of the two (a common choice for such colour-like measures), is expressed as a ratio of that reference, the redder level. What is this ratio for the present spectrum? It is 1.04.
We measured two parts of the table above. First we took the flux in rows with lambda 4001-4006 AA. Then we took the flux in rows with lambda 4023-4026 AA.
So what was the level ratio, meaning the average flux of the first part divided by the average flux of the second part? 1.05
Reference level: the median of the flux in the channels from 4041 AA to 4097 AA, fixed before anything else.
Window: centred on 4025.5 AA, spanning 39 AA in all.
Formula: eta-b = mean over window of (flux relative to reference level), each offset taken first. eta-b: 0.028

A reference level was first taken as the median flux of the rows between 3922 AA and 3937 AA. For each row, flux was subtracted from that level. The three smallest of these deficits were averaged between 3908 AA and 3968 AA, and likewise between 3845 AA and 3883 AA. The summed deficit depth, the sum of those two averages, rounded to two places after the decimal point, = -0.87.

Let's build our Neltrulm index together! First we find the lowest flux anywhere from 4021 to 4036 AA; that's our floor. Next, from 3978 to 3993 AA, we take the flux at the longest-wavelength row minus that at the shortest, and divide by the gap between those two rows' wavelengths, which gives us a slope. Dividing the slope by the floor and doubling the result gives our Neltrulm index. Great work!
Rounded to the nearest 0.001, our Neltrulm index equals 0.011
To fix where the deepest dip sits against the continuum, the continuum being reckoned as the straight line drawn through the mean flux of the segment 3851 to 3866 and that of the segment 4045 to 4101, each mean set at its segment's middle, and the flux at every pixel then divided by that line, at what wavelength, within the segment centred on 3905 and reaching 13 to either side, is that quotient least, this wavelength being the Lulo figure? 3894.19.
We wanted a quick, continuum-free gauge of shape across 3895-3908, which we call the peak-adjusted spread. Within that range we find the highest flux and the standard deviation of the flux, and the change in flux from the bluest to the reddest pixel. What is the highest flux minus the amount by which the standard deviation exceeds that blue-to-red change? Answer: 1.0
